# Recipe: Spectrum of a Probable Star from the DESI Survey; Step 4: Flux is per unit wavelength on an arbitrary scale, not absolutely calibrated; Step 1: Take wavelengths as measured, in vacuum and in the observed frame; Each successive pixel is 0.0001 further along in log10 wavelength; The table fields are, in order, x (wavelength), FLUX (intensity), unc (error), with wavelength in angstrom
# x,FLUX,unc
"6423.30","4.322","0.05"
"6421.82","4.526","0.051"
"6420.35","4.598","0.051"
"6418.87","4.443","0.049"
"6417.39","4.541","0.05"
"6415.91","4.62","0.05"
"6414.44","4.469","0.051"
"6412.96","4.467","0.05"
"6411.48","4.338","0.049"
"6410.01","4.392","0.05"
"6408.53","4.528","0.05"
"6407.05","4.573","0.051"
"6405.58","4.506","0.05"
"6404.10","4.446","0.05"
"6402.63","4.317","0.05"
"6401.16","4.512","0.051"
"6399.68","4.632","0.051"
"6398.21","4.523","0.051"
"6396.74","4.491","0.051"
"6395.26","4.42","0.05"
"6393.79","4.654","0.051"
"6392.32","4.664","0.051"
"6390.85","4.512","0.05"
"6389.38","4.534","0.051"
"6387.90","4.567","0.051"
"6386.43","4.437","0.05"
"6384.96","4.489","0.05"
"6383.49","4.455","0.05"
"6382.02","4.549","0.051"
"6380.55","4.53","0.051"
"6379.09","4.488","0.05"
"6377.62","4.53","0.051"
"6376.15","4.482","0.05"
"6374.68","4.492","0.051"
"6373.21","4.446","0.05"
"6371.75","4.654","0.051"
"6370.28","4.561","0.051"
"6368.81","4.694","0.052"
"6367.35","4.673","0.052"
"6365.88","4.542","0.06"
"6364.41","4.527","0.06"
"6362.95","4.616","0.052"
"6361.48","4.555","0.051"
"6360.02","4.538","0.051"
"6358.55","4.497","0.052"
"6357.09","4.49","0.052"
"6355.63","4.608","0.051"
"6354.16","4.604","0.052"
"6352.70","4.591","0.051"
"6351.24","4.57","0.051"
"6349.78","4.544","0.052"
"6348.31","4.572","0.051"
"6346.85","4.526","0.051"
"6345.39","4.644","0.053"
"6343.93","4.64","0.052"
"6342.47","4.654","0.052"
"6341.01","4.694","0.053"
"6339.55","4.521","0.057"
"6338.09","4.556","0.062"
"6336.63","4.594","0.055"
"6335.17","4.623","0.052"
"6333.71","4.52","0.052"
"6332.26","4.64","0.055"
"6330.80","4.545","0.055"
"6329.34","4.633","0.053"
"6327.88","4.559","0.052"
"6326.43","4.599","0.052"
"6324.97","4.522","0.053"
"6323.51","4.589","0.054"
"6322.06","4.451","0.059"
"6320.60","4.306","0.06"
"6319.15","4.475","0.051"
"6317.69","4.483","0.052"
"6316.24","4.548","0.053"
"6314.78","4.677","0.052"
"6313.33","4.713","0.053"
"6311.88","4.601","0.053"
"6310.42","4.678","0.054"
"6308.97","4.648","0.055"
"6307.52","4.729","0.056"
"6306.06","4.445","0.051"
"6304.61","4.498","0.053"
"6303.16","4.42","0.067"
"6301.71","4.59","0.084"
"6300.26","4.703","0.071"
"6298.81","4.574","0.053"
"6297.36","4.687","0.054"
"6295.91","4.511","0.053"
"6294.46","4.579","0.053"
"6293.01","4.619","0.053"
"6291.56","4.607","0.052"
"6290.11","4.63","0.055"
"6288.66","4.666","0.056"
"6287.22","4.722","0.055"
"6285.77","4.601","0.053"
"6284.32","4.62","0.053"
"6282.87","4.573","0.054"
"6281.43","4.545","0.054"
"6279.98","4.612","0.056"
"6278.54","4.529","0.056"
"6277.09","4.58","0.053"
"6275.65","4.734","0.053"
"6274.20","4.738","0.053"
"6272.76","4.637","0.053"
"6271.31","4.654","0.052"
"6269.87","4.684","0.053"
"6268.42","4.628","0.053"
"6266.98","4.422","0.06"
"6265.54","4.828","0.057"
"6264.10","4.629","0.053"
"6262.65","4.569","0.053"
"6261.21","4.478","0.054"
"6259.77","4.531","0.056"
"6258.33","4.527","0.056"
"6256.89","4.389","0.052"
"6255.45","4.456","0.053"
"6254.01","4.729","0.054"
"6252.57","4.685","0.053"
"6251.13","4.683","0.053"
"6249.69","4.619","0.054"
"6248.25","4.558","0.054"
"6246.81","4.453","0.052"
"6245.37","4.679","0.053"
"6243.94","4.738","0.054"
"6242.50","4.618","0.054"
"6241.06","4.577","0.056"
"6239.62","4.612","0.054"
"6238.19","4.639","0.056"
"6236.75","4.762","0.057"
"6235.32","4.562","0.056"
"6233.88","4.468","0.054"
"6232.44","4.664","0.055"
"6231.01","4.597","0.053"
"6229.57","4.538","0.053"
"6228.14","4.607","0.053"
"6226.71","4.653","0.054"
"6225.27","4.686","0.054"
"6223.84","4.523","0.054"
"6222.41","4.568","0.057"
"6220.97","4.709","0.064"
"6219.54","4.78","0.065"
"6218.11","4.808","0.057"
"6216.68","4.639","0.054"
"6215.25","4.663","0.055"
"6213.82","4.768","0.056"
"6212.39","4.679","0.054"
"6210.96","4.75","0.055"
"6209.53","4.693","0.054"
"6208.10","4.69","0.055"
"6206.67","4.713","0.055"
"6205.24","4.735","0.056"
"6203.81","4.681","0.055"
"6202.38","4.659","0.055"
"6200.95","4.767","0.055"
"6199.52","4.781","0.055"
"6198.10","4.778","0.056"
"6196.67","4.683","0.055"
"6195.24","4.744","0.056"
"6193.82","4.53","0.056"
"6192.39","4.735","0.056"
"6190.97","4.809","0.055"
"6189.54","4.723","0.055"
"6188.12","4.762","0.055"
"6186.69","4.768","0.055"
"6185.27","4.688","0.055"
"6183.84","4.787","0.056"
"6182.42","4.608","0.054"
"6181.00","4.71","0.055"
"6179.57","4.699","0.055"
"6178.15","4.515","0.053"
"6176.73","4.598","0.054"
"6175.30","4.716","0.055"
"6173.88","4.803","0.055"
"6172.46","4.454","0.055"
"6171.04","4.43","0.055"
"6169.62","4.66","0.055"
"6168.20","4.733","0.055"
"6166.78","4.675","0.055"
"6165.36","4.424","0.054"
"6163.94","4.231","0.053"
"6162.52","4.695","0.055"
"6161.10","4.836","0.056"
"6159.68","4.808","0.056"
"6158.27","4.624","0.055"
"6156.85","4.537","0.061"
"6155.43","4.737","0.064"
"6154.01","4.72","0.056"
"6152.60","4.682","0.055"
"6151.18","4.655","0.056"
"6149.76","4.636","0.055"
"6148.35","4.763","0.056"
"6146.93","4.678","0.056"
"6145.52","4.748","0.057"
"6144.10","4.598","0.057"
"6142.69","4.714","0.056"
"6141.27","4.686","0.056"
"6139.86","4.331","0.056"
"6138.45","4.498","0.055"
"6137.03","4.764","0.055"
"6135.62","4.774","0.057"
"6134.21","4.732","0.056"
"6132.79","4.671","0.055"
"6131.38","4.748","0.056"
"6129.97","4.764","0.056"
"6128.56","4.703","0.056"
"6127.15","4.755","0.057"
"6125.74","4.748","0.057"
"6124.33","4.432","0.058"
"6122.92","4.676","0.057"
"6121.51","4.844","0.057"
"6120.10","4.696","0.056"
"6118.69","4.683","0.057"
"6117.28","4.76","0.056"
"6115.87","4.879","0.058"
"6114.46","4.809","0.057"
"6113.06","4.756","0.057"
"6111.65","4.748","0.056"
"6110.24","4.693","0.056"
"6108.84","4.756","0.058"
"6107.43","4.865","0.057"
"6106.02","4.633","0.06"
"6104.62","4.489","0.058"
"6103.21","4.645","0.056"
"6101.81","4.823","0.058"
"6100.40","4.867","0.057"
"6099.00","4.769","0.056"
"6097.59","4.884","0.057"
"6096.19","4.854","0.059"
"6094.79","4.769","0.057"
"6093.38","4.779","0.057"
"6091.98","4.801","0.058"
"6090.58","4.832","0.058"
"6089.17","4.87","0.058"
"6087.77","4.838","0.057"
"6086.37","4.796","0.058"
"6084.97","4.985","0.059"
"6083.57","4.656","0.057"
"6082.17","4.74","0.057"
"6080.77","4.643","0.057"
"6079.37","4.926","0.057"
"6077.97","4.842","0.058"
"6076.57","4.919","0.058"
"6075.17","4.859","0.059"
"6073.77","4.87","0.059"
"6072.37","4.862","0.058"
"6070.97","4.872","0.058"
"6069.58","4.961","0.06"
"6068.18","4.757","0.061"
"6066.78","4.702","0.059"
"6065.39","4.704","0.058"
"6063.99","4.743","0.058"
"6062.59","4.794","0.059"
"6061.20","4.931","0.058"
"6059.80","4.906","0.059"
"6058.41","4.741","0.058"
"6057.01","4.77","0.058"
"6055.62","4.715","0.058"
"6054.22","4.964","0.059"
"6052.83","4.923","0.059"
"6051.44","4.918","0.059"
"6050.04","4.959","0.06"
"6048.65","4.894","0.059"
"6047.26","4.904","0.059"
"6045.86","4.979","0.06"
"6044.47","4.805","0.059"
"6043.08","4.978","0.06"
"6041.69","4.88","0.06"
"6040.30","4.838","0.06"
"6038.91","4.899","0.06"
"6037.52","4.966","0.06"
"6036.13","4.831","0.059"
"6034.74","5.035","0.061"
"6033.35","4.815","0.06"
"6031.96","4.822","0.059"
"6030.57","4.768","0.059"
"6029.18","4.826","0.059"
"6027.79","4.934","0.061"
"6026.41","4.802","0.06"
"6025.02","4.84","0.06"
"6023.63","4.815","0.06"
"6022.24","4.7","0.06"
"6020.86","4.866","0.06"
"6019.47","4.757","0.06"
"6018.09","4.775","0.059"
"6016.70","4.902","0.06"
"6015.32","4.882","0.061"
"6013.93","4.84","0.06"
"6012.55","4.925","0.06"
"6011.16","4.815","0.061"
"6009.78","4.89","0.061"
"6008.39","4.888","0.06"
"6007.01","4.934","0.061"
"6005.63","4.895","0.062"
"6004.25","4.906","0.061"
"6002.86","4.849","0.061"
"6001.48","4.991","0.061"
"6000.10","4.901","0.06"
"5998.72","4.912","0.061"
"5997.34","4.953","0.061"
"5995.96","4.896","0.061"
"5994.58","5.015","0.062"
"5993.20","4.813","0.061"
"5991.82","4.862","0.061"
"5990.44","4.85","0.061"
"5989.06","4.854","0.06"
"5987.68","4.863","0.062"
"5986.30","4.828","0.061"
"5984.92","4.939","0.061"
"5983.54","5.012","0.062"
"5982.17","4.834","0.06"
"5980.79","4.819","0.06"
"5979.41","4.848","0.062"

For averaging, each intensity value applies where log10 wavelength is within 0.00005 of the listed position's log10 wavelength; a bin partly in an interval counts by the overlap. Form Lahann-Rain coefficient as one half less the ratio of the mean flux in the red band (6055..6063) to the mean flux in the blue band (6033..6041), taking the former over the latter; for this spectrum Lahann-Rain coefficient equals -0.482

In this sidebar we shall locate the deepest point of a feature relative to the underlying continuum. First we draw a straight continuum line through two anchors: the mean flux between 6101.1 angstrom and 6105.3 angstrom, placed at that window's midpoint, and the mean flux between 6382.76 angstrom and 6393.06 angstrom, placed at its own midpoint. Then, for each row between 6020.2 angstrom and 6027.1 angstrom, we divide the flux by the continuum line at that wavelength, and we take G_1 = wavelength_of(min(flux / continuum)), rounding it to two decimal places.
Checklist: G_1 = 6022.24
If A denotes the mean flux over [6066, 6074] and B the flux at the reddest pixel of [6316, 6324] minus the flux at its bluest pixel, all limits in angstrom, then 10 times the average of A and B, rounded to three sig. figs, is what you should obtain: 24.4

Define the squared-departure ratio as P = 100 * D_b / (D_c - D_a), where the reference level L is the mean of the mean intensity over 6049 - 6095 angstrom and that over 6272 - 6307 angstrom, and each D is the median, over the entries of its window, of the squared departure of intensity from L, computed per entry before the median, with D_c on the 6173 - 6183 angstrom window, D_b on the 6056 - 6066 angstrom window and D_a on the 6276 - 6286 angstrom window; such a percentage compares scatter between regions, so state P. -29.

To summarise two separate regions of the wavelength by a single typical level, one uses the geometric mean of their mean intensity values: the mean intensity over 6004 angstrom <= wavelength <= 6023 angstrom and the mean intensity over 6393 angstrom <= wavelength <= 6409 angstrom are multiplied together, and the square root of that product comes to 4.68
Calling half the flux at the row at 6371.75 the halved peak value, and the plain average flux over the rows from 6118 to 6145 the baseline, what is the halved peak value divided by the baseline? 0.498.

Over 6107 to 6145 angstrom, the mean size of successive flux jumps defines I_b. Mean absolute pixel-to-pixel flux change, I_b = 0.104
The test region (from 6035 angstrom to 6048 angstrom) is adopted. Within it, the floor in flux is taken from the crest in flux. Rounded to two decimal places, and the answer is 0.17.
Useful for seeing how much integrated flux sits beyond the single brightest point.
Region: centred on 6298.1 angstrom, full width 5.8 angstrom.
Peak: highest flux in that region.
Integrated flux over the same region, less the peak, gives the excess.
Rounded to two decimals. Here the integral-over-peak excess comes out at 22.09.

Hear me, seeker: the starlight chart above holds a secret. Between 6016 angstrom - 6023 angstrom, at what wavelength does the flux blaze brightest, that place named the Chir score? 6016.70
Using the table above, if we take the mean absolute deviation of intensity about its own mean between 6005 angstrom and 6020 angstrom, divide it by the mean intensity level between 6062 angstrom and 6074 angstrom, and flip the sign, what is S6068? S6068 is -0.010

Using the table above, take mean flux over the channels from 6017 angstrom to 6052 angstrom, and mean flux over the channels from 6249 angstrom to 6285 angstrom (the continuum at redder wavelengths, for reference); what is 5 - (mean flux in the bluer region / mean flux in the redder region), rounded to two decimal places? 3.94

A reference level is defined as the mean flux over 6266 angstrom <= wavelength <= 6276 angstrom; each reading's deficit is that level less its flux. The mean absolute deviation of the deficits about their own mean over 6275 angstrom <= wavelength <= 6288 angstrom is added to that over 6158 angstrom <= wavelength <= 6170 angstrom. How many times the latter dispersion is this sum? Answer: 1.4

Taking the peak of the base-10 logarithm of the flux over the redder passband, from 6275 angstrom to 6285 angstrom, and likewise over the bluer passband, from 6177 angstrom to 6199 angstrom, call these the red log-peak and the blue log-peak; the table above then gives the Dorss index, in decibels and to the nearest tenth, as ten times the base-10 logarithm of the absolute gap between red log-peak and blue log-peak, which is -21.7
